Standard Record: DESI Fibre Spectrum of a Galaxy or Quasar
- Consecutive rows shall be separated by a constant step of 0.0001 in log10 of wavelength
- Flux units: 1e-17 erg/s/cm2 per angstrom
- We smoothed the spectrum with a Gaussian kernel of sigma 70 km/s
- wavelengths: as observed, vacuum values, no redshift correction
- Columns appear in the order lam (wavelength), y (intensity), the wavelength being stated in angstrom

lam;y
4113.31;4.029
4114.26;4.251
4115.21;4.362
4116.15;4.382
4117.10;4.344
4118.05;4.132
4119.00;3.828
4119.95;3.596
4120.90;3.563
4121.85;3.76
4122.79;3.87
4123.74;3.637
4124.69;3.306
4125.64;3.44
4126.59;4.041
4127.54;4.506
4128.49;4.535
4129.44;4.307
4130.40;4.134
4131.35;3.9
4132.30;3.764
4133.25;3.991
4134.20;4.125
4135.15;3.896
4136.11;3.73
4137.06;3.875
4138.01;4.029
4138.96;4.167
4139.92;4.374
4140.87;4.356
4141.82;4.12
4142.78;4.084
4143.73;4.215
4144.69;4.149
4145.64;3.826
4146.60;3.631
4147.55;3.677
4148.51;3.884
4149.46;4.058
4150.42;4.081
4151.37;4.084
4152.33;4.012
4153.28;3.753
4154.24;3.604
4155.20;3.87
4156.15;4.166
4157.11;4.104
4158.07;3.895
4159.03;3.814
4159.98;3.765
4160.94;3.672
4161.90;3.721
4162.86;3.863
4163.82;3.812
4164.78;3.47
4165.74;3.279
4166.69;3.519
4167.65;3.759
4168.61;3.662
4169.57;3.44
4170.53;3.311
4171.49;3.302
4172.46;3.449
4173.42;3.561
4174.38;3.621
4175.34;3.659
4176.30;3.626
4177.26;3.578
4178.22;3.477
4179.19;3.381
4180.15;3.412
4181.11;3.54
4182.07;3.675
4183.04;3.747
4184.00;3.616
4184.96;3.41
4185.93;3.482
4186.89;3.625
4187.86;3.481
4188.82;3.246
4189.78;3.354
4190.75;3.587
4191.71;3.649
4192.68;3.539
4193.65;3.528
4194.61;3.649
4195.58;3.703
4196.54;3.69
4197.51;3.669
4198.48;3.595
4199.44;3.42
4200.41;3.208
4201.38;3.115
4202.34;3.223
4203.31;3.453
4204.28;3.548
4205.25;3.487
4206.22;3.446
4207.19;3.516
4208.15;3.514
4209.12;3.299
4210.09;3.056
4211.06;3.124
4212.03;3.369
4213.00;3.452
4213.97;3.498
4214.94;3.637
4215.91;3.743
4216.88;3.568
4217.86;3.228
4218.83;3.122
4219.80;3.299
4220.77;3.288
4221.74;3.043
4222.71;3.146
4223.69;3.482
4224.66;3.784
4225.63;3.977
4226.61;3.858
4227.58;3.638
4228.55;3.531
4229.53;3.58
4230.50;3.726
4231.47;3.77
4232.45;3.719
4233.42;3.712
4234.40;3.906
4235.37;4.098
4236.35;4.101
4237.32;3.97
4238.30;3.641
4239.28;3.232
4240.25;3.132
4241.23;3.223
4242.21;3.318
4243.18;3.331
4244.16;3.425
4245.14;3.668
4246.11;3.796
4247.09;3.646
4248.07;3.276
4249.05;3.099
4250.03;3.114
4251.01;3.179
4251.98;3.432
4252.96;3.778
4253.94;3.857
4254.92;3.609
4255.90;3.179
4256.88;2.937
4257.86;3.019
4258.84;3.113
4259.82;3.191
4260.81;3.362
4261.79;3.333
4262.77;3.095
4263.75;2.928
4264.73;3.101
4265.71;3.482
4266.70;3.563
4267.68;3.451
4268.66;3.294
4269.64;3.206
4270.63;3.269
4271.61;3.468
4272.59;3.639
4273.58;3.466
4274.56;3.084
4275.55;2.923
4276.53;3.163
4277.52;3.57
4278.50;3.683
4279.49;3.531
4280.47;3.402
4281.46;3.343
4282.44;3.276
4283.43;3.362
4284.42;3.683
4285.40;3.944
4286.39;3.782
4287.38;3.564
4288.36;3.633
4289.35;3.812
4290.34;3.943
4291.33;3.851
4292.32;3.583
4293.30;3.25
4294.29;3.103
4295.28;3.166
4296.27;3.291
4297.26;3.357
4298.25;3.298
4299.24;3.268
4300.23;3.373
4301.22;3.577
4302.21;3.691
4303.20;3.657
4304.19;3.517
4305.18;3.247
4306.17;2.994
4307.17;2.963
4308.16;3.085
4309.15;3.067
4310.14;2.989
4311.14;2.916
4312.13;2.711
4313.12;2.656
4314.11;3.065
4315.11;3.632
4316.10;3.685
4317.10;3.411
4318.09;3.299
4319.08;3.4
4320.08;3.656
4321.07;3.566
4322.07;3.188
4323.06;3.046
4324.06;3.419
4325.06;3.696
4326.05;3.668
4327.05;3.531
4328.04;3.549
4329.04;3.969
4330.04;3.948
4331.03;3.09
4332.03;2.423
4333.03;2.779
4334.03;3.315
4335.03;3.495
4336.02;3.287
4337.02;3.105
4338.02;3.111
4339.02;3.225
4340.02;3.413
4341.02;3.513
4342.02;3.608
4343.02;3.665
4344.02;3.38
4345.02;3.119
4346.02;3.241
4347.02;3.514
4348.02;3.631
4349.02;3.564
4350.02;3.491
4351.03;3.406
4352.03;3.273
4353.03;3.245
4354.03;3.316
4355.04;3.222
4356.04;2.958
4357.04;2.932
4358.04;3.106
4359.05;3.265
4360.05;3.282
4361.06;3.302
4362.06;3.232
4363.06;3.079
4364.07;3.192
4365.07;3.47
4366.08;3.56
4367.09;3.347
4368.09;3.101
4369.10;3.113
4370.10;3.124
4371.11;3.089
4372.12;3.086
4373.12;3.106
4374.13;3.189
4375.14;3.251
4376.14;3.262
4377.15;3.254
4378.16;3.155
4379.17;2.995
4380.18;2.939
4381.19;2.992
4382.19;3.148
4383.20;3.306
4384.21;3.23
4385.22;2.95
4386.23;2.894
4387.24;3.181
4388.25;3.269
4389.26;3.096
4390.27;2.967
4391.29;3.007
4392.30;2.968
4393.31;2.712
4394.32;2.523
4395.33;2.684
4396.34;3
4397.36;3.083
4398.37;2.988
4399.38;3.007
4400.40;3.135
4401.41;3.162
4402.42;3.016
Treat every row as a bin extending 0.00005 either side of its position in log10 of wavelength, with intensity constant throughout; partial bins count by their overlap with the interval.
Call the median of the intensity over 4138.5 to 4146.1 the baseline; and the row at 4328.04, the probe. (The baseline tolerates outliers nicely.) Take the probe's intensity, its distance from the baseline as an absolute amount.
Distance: 0.61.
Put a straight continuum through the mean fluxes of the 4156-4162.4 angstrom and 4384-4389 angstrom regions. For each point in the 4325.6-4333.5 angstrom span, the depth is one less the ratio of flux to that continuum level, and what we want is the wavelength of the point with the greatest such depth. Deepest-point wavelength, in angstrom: 4332.03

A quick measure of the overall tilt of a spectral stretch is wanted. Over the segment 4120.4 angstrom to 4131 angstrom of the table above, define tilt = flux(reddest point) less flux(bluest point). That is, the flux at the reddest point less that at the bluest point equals 0.57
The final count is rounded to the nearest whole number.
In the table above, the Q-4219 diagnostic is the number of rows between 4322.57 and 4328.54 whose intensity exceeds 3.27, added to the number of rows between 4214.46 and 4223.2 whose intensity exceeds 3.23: 10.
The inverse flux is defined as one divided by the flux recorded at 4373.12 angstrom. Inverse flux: 0.322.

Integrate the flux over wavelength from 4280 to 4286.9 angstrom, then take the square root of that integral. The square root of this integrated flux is 4.94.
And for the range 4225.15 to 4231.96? 5.04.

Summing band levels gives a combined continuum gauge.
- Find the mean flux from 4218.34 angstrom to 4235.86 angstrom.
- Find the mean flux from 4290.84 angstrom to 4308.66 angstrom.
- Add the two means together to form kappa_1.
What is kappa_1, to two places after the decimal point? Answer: 6.94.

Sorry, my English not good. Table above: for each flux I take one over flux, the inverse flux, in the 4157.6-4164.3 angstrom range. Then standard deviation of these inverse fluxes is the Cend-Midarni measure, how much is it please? 0.005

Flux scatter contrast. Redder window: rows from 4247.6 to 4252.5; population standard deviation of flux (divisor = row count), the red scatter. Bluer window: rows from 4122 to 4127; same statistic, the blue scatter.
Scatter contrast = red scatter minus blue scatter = -0.15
